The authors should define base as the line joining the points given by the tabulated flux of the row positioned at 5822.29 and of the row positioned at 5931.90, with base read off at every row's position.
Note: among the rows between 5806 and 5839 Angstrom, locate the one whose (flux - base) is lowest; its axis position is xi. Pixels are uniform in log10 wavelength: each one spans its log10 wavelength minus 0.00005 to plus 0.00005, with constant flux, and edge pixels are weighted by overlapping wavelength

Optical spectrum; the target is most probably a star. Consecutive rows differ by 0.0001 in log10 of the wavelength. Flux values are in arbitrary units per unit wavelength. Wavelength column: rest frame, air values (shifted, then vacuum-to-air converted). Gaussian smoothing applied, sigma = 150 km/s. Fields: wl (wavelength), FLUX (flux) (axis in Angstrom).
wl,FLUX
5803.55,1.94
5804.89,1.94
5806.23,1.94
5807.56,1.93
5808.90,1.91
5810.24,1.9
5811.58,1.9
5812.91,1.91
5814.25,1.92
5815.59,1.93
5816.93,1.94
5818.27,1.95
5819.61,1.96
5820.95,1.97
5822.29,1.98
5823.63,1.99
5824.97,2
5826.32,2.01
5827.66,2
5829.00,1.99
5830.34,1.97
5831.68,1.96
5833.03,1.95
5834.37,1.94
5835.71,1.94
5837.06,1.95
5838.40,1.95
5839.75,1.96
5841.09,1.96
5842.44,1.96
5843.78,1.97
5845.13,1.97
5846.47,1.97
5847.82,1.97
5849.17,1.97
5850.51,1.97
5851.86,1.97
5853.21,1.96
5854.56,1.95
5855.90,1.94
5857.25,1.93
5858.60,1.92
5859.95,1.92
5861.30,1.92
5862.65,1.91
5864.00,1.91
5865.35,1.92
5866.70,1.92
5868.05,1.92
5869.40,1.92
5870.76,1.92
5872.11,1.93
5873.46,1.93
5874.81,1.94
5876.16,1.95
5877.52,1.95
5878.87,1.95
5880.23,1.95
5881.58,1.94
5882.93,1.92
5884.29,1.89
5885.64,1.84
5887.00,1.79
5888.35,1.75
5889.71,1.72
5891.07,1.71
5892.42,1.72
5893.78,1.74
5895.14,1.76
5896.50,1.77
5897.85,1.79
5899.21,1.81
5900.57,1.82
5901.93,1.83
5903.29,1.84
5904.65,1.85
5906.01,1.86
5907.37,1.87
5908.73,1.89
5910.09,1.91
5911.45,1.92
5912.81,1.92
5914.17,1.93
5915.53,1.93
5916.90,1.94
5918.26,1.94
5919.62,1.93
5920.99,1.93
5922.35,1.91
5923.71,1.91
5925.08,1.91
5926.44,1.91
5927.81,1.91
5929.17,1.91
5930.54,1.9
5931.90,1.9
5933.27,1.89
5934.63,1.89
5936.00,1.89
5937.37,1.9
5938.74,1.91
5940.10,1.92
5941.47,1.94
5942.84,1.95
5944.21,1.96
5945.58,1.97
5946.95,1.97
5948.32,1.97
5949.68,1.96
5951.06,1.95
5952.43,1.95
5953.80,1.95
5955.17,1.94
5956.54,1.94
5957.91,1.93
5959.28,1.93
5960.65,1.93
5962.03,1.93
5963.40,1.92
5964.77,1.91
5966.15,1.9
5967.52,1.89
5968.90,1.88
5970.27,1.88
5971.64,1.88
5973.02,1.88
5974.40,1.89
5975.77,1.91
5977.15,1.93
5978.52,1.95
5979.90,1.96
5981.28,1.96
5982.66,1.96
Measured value 5810.24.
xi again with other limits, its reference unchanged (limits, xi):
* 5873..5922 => 5891.07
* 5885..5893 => 5891.07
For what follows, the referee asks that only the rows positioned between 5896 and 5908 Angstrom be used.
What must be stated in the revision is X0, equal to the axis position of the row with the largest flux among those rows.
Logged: 5907.37 Angstrom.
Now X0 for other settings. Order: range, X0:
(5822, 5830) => 5826.32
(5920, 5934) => 5920.99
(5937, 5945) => 5944.21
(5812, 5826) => 5824.97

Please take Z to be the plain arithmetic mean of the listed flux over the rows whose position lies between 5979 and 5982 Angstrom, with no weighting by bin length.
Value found 1.960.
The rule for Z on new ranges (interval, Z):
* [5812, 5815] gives 1.915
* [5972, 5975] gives 1.885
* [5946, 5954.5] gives 1.958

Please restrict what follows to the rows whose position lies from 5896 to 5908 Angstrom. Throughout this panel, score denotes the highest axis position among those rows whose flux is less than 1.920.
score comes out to 5907.37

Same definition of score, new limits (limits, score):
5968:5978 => 5975.77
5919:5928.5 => 5927.81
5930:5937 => 5936.00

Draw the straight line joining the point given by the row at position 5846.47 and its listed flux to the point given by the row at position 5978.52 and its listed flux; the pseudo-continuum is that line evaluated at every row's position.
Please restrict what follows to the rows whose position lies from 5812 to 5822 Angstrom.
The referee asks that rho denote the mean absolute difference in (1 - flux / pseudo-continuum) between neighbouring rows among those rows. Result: 0.005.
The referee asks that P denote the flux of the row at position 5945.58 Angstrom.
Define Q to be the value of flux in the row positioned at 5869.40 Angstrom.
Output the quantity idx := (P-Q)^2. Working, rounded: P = 1.97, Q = 1.92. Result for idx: 0.0025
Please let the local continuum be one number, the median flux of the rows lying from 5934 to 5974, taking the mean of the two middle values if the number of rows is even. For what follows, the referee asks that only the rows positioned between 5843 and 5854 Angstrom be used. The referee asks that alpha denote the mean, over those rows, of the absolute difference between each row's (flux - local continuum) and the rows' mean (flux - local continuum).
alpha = 0.002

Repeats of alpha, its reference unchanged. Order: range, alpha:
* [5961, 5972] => 0.016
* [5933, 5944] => 0.019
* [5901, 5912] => 0.027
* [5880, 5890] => 0.075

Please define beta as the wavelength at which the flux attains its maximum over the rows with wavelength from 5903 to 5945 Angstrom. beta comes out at 5944.21 Angstrom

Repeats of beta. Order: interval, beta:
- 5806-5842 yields 5826.32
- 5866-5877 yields 5876.16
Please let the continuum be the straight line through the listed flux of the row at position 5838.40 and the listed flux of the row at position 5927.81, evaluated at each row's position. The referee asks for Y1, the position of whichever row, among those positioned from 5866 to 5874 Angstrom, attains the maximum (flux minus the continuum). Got 5873.46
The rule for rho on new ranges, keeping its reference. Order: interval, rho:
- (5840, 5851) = 0.001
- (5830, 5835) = 0.005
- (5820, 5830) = 0.005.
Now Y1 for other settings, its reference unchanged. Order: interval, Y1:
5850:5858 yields 5851.86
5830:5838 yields 5830.34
